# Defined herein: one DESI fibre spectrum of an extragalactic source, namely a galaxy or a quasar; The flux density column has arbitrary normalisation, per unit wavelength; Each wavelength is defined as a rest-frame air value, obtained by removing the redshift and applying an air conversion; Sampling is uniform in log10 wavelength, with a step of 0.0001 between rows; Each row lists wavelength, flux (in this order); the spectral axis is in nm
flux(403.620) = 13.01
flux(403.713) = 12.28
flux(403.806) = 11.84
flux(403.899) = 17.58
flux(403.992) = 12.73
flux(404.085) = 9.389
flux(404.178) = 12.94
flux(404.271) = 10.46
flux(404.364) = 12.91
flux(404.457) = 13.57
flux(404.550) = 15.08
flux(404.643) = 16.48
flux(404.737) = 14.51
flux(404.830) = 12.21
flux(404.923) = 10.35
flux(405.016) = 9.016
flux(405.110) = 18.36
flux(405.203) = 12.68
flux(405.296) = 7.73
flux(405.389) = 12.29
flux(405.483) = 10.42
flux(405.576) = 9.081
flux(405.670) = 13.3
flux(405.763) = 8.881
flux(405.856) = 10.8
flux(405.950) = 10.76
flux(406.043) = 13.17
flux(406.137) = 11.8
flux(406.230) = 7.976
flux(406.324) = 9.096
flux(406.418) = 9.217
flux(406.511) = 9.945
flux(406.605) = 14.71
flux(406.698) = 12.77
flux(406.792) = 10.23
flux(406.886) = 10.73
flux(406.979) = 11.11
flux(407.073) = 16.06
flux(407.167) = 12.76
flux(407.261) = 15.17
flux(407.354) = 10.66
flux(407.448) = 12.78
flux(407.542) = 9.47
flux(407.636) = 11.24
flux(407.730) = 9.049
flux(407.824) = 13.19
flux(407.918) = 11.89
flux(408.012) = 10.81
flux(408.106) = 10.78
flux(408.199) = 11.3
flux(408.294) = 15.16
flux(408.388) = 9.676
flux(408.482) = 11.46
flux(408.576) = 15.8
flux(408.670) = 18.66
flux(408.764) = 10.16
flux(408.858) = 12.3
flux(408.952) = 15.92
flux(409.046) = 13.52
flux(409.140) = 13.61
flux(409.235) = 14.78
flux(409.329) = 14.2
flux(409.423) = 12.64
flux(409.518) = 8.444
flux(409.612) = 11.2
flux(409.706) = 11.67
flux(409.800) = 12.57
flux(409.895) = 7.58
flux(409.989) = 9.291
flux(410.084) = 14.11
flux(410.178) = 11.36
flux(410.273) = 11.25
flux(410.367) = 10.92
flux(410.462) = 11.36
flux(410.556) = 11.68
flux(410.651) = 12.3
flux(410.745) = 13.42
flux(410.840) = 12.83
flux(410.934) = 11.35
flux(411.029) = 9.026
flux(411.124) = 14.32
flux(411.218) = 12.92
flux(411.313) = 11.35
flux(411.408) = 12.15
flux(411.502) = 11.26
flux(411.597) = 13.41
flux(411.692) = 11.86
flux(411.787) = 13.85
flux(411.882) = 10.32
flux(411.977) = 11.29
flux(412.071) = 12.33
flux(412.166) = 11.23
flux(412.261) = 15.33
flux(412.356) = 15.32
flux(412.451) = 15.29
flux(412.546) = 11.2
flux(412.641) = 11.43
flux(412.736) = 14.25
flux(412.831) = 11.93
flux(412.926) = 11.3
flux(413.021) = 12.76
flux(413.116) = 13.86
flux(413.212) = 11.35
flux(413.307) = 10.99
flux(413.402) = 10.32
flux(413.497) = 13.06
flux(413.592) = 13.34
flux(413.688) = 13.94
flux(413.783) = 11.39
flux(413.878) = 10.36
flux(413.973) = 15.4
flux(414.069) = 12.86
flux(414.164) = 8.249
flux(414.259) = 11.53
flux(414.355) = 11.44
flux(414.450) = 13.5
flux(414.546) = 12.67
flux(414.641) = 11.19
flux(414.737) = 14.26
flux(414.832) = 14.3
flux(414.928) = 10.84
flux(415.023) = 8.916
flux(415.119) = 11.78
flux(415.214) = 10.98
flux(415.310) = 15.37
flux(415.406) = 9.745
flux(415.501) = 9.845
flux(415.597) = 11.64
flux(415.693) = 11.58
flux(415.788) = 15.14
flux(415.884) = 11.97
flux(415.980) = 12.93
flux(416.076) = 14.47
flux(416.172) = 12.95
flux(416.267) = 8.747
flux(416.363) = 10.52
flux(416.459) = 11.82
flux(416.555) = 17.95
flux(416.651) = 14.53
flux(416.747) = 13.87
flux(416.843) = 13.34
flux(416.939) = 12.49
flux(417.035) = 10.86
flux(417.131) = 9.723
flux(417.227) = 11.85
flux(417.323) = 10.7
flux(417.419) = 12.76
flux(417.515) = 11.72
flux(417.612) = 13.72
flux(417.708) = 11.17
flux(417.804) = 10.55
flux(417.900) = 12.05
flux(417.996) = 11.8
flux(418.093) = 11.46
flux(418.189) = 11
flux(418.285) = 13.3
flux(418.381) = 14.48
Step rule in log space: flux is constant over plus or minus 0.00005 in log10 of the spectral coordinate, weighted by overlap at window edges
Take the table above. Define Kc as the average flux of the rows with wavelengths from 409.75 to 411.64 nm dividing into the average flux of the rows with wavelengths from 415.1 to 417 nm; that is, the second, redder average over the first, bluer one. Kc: 1.07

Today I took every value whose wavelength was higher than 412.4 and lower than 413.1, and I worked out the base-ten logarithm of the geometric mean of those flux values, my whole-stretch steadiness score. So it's 1.10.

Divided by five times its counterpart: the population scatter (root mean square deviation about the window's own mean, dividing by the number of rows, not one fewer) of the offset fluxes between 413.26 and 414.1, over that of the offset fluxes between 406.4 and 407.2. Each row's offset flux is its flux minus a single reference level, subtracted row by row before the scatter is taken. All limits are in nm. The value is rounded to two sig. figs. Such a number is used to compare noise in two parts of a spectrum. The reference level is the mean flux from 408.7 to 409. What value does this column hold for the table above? 0.15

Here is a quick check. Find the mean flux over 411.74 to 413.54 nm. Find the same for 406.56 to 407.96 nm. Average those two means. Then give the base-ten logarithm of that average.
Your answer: 1.090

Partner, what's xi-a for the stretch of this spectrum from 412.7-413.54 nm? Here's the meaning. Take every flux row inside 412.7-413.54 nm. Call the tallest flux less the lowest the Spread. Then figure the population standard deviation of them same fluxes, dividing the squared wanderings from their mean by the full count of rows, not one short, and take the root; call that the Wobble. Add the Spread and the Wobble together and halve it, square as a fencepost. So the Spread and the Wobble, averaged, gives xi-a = 2.6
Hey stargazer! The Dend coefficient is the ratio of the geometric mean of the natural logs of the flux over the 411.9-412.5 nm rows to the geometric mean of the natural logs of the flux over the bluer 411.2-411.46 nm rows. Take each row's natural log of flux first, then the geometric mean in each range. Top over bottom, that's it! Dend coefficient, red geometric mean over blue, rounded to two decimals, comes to 1.04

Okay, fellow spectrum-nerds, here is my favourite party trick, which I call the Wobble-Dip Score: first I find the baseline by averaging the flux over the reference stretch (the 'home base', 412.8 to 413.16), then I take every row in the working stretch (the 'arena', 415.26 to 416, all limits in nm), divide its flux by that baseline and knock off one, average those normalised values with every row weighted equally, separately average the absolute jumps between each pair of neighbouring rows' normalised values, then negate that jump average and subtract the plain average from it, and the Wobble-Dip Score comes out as -0.16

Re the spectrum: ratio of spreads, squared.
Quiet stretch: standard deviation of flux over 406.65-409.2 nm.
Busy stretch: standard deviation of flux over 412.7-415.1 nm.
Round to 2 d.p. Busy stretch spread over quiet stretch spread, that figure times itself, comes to 0.54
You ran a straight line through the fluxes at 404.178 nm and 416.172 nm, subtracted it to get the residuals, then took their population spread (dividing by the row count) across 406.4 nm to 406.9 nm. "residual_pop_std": 1.9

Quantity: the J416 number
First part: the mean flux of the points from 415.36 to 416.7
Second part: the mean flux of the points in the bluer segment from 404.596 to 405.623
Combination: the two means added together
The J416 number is 24.5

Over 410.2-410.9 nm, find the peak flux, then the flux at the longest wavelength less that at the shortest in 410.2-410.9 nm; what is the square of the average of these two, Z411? 56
